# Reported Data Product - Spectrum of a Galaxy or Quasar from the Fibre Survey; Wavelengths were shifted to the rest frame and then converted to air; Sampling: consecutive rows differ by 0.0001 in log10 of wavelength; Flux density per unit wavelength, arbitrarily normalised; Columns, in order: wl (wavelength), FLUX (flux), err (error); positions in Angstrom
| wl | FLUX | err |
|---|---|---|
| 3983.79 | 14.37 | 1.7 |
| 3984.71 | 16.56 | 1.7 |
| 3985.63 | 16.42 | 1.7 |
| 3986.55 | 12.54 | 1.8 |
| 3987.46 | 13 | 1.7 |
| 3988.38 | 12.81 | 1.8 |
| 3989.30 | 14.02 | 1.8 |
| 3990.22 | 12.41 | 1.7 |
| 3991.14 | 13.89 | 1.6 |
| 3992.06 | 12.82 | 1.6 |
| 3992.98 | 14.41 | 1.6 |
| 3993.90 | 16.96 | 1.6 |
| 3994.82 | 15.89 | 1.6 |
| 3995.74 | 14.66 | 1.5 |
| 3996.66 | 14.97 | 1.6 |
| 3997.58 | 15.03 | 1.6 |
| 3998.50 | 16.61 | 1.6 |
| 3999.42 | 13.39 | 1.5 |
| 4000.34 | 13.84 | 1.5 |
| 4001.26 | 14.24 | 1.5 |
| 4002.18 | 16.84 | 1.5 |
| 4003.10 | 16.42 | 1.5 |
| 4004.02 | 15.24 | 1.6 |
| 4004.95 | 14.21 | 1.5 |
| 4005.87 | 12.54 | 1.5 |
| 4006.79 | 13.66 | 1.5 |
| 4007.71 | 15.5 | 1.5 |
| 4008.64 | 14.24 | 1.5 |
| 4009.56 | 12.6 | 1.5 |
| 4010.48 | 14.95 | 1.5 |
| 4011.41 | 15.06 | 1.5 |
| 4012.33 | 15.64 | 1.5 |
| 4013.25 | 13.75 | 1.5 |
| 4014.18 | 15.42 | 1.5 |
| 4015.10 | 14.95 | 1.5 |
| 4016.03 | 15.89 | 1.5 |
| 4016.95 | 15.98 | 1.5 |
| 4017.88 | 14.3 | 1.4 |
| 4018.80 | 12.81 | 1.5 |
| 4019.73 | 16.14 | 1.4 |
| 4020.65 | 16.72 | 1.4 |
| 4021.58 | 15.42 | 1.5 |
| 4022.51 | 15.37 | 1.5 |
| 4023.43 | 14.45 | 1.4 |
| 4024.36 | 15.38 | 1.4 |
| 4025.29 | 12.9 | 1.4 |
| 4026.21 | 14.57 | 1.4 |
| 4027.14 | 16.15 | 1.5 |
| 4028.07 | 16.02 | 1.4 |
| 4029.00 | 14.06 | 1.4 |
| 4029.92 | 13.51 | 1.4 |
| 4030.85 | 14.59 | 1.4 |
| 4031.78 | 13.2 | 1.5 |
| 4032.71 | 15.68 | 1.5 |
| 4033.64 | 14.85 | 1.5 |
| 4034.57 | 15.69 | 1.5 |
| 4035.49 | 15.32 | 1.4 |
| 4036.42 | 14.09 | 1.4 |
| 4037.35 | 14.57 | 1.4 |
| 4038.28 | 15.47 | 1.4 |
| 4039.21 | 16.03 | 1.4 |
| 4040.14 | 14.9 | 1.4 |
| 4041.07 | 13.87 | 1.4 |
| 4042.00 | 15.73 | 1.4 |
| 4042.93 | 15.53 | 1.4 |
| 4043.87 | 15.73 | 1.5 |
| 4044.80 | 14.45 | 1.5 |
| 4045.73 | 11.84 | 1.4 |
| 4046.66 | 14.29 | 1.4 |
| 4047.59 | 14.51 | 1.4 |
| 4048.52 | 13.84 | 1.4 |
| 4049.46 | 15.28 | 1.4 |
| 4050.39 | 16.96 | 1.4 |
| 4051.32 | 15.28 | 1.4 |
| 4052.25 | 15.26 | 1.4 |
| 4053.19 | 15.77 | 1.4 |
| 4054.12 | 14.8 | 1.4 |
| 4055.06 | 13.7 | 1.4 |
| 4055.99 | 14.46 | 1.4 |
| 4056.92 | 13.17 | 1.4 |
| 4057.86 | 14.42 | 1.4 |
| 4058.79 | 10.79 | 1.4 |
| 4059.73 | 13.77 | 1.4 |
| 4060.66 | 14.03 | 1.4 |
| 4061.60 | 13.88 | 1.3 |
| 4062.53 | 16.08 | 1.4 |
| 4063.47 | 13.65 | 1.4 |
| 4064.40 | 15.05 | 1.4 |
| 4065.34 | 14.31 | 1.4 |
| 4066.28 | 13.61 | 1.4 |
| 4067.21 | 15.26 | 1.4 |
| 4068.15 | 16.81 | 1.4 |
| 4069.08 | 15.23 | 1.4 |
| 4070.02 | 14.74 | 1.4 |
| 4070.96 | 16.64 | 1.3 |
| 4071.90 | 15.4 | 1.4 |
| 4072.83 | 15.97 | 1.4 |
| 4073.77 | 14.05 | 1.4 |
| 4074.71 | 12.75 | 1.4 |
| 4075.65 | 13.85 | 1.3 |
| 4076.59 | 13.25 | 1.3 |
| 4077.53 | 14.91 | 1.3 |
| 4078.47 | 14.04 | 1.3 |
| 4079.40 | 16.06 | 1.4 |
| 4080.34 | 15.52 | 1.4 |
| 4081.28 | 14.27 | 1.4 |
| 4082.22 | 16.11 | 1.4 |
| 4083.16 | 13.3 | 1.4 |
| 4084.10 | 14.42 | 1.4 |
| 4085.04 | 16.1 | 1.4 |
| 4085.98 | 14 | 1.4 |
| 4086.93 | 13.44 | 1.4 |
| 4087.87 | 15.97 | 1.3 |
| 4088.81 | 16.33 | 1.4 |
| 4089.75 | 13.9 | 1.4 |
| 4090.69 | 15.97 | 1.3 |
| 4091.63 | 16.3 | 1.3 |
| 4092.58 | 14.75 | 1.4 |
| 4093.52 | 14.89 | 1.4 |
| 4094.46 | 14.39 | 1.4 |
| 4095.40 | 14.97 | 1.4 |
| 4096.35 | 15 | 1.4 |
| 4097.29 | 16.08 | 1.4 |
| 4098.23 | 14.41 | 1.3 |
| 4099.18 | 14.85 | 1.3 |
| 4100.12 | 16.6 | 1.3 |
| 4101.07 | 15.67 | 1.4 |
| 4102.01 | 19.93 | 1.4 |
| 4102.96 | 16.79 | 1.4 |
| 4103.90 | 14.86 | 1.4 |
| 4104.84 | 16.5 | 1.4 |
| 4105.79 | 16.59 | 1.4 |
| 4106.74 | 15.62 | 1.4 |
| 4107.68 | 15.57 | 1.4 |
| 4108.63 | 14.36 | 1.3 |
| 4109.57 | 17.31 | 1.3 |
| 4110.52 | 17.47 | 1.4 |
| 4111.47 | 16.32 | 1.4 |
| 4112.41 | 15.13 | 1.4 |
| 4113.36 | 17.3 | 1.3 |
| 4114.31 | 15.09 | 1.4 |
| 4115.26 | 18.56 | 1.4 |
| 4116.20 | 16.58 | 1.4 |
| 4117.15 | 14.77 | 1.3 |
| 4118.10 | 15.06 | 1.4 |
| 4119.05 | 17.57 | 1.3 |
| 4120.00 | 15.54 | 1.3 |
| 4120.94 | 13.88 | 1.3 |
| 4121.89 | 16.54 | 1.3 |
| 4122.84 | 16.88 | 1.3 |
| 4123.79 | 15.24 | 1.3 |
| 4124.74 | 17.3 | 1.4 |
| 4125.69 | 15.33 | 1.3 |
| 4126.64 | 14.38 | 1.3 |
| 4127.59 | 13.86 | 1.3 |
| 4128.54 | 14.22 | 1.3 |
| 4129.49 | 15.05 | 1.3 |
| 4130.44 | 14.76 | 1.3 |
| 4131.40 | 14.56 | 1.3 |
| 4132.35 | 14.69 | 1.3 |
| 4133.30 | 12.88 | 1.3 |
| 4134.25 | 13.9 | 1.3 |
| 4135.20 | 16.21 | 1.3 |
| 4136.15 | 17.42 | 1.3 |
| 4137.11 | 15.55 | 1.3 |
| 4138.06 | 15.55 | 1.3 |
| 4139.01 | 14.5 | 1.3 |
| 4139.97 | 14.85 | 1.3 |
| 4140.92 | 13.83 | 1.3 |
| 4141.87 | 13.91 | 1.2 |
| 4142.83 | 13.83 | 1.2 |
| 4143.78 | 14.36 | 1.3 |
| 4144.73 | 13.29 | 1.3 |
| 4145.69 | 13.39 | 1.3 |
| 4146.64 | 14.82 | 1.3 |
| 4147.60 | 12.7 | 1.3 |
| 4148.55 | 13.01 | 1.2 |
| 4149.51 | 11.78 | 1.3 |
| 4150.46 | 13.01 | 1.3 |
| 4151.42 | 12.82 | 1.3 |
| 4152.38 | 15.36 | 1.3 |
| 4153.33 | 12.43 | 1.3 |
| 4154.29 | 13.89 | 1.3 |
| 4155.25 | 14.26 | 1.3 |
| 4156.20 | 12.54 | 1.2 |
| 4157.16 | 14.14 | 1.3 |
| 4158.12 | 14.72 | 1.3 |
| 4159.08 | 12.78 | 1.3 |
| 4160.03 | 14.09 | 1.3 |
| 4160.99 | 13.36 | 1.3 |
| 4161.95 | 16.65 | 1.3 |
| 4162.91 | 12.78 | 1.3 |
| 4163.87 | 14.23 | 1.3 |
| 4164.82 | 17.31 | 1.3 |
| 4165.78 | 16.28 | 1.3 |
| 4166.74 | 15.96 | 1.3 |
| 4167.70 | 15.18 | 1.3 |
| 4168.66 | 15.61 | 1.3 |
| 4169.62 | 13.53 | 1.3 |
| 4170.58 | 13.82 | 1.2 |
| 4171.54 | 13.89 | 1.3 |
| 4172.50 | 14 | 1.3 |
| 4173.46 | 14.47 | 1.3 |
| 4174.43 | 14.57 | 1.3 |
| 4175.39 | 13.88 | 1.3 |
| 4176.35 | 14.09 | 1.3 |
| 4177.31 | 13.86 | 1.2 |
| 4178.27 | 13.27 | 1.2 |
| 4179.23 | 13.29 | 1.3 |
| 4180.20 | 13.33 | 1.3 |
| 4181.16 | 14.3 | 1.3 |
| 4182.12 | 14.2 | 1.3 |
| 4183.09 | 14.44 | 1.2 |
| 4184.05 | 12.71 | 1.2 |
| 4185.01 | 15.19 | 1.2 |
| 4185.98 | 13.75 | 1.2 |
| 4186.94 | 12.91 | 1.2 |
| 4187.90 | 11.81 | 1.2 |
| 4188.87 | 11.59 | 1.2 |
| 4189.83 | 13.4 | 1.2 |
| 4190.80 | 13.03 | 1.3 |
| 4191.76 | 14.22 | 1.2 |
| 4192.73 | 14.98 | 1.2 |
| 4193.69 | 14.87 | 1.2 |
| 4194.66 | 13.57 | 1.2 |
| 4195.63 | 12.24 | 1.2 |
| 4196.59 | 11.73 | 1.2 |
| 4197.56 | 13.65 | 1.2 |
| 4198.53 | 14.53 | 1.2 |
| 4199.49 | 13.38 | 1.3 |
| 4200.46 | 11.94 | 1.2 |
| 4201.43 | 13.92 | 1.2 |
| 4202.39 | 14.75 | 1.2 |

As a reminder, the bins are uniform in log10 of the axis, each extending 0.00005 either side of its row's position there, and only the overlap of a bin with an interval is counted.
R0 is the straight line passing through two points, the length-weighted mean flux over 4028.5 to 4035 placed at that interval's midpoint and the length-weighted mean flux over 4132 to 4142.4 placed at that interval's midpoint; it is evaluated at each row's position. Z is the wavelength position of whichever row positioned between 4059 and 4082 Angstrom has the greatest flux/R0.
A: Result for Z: 4068.15 Angstrom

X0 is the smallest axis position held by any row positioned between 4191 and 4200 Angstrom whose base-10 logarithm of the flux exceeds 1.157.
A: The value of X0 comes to 4192.73 Angstrom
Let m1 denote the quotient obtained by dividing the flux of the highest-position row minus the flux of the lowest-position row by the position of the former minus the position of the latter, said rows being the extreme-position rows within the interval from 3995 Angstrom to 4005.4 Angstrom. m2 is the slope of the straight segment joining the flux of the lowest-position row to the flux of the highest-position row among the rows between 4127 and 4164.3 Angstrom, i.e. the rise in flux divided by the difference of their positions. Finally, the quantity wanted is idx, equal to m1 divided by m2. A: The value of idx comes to -5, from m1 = -0.05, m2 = 0.01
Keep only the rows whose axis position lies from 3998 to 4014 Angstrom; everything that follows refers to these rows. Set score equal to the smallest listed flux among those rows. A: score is 12.54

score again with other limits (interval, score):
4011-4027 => 12.81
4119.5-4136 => 12.88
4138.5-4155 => 11.78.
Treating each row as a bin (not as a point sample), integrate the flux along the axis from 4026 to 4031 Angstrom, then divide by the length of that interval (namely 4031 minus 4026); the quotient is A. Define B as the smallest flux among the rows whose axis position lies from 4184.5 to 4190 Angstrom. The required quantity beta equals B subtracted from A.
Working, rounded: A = 14.8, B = 11.59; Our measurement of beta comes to 3.2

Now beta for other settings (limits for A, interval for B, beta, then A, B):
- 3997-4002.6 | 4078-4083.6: 1.7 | 15.0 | 13.3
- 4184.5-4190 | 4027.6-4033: -0.1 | 13.1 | 13.2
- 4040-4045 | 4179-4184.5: 2.3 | 15.1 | 12.71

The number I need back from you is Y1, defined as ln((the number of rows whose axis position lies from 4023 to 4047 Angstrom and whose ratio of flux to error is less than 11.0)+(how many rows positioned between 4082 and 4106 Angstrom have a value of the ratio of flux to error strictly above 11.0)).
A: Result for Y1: 3.6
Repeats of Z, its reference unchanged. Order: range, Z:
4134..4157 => 4136.15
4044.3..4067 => 4050.39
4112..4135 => 4115.26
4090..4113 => 4102.01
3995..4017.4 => 4002.18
